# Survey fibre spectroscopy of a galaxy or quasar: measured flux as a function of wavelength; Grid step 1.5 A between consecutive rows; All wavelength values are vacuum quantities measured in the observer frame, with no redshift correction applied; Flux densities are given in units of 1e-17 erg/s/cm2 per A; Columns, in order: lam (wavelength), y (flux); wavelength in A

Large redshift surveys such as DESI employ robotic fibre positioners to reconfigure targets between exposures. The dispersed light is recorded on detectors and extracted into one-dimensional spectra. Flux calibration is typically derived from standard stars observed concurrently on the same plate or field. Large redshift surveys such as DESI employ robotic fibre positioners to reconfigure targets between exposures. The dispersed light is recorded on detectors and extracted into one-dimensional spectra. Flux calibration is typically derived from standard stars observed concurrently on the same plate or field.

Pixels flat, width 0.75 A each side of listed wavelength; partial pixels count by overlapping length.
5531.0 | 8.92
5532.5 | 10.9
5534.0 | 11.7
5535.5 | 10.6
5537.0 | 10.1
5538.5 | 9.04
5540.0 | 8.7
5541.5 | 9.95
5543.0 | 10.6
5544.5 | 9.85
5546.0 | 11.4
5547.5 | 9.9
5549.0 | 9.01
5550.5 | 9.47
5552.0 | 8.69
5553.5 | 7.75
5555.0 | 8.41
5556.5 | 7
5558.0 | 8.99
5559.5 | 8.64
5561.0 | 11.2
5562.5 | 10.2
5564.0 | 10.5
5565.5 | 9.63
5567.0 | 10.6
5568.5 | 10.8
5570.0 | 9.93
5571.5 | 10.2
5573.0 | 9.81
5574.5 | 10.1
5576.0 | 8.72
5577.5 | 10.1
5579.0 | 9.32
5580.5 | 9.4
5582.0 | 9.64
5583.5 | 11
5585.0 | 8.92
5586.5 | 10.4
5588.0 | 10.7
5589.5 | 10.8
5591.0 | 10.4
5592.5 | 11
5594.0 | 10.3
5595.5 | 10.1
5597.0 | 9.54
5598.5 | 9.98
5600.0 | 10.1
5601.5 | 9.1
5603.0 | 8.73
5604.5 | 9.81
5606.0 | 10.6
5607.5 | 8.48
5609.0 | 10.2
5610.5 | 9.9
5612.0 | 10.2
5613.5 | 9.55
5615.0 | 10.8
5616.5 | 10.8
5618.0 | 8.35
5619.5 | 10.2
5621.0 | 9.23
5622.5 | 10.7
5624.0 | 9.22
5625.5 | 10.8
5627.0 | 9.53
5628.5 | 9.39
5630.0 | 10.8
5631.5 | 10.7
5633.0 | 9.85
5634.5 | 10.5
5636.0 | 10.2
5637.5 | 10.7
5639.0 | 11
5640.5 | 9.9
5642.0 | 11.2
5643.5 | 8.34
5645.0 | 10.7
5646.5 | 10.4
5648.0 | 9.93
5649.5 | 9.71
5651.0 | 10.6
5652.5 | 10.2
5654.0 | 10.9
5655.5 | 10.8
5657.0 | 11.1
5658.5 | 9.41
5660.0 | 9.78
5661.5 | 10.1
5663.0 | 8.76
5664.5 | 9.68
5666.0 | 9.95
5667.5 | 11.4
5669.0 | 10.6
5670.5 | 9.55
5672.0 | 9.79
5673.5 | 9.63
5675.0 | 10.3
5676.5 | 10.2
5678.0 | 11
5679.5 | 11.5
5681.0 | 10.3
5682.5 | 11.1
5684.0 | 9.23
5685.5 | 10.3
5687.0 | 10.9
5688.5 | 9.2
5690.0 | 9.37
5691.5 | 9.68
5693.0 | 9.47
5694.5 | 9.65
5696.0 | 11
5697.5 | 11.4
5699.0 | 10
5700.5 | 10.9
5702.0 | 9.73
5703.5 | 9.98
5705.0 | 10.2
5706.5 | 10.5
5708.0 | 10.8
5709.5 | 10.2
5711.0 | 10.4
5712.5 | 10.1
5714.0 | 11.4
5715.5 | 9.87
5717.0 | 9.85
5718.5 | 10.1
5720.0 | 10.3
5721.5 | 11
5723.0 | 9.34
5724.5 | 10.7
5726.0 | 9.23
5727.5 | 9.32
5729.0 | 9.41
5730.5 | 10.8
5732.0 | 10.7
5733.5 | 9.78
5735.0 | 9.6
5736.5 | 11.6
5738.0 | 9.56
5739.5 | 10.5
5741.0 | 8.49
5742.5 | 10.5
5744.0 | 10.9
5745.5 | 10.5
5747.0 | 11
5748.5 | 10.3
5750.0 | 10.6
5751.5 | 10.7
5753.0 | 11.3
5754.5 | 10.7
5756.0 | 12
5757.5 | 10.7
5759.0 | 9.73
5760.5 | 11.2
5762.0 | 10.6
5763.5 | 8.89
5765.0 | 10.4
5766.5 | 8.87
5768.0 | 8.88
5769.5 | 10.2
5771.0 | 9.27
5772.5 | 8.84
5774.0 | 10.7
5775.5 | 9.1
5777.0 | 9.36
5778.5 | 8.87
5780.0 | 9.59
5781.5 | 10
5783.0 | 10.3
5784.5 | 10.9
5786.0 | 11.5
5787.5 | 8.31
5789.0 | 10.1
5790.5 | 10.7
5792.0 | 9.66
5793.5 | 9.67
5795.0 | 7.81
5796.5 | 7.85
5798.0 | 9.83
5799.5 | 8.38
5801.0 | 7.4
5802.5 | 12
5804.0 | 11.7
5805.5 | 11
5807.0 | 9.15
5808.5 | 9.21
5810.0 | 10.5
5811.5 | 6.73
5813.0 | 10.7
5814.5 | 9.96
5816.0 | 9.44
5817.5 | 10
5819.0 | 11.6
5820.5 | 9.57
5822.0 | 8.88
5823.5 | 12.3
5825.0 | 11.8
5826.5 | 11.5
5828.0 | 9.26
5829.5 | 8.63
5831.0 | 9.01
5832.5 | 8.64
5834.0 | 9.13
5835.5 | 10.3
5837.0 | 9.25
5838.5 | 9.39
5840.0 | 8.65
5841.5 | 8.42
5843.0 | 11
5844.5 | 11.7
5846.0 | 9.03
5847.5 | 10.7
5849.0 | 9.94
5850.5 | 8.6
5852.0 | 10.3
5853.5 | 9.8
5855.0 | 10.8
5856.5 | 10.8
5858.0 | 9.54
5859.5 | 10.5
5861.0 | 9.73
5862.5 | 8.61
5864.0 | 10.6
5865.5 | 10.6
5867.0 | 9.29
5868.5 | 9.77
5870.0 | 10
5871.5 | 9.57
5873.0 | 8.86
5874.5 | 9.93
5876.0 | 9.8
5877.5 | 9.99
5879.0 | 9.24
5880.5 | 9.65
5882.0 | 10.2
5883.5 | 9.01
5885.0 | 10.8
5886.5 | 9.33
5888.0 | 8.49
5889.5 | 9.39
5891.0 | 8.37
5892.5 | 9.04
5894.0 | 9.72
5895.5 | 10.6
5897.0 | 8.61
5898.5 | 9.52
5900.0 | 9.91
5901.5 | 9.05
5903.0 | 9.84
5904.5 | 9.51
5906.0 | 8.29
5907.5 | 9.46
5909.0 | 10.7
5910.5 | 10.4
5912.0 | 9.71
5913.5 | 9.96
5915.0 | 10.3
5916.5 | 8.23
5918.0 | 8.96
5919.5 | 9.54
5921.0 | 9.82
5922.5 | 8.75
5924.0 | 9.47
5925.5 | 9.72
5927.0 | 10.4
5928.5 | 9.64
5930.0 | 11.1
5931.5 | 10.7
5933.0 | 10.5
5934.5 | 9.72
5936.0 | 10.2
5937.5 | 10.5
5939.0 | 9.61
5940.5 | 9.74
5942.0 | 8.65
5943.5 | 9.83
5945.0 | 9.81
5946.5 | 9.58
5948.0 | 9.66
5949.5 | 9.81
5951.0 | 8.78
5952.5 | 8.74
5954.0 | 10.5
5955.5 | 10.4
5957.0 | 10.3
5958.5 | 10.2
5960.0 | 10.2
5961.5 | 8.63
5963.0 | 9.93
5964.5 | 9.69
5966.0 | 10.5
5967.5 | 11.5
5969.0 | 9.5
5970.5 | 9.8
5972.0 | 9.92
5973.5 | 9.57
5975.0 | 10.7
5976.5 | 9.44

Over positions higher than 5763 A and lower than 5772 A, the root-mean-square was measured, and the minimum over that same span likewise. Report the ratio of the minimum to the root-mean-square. 0.94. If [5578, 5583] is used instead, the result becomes 0.99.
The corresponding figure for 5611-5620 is 0.83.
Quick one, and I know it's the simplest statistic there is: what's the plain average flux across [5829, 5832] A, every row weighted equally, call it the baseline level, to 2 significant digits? 8.8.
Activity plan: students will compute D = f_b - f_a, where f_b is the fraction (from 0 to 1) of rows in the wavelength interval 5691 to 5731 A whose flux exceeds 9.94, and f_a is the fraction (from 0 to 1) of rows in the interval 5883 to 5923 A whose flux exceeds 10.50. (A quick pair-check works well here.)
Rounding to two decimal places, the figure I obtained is 0.52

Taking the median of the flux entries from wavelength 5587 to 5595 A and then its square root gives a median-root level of 3.27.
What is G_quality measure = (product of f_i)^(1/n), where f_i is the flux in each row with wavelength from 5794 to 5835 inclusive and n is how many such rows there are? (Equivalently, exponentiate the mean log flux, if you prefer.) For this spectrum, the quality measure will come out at 9.6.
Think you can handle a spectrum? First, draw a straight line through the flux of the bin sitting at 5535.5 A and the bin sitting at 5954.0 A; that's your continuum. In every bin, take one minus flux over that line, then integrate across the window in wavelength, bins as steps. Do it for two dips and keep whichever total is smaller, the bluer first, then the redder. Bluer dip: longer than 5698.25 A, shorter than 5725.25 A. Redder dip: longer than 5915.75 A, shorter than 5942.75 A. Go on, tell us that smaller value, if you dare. 0.7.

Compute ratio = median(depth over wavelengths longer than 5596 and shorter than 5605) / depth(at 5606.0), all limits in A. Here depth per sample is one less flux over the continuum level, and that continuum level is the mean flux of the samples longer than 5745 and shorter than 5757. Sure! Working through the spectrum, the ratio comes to 4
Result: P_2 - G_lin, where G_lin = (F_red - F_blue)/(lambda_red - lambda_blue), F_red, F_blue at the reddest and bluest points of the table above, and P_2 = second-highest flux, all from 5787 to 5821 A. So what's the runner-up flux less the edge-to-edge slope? 11.7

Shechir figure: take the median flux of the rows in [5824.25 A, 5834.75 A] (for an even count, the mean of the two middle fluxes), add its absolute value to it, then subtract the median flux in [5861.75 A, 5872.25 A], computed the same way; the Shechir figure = 8.5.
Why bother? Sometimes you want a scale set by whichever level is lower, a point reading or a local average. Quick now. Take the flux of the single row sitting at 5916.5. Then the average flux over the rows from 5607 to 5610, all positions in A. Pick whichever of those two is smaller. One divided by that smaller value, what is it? 0.122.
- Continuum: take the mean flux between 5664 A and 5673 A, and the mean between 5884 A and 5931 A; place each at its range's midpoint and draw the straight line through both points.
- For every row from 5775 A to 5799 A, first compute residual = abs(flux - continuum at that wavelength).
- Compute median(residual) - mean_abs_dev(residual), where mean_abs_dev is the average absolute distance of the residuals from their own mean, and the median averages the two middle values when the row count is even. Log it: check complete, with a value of 0.1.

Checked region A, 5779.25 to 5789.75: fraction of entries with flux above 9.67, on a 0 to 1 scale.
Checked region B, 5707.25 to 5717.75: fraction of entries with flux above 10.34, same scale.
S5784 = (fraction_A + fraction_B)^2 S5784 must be 1.3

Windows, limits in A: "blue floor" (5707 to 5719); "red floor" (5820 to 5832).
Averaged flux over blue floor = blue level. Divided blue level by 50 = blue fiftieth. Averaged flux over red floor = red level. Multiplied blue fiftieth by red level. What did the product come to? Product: 2.09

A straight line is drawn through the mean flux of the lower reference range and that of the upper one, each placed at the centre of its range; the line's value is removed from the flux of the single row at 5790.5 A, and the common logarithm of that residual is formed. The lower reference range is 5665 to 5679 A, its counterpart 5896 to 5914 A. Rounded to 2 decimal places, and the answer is -0.11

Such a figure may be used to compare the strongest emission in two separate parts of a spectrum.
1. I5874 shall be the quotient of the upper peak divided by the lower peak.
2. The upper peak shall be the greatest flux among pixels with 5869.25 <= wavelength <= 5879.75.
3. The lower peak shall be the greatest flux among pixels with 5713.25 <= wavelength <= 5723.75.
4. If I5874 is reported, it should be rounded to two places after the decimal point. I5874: 0.88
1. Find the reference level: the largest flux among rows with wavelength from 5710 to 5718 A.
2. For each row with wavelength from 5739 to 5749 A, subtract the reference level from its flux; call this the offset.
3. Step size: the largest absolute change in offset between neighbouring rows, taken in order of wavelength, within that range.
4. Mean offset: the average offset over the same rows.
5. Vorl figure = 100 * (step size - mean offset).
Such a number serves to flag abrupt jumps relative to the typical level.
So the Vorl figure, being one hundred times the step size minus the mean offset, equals 310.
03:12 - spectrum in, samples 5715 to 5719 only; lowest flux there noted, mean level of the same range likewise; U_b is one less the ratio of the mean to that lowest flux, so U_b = -0.009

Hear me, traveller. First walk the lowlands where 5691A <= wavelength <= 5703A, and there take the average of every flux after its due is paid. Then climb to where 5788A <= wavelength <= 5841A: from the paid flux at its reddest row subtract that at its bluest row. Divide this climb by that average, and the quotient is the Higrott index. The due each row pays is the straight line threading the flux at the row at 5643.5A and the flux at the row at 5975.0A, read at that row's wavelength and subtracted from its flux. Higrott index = -1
